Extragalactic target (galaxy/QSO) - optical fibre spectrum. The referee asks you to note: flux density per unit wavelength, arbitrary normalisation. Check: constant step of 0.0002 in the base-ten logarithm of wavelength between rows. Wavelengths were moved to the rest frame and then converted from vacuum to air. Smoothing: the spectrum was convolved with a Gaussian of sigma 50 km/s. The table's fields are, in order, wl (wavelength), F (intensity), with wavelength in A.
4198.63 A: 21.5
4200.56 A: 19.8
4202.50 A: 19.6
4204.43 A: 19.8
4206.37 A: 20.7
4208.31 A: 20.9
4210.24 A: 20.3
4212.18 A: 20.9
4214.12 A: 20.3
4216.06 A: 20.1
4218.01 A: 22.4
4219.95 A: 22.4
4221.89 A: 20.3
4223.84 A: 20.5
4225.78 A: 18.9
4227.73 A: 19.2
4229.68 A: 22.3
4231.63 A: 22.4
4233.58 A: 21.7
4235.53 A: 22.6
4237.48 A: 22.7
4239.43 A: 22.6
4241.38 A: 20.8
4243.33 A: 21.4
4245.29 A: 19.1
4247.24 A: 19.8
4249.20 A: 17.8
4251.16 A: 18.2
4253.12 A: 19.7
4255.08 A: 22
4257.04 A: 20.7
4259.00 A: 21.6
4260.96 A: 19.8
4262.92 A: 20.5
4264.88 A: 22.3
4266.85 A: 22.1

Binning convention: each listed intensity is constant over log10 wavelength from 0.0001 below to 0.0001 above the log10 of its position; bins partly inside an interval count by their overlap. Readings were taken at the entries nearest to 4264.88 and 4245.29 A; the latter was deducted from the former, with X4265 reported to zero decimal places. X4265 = 3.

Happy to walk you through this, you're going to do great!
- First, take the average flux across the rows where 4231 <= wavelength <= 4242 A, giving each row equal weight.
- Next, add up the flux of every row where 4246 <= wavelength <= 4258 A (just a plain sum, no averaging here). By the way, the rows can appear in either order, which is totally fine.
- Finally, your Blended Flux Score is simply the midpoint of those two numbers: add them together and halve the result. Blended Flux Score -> 70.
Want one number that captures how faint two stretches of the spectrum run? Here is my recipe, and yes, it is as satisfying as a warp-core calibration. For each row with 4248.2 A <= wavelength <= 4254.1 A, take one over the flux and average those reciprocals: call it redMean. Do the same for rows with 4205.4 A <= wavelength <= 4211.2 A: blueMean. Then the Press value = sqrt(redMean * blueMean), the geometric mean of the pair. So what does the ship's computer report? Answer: 0.0511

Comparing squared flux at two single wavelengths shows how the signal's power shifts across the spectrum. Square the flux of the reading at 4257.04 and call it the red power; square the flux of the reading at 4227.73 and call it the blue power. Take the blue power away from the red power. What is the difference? 60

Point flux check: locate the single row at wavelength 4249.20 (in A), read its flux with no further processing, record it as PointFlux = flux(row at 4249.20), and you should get 17.8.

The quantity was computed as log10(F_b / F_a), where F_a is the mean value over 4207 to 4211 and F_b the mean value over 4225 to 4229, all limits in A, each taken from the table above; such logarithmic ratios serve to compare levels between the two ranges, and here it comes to -0.03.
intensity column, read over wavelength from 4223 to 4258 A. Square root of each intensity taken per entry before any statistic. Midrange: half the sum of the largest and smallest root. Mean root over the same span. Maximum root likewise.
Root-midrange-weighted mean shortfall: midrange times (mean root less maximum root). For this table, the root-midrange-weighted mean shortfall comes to -1.0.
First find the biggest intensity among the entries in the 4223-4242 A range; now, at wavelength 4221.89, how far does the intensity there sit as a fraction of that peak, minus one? -0.106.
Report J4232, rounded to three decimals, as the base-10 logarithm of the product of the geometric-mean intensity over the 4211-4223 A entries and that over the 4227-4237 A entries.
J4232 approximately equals 2.658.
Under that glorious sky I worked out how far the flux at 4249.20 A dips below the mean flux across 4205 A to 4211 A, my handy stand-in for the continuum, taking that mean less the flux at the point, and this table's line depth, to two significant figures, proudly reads 2.8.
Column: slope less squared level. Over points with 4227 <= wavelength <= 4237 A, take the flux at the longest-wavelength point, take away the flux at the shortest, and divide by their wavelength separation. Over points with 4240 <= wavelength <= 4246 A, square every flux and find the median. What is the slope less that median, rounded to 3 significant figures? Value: -432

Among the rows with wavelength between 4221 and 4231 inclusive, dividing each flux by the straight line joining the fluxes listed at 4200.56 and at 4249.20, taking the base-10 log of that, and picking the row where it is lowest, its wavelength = 4225.78 A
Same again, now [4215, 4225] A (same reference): 4216.06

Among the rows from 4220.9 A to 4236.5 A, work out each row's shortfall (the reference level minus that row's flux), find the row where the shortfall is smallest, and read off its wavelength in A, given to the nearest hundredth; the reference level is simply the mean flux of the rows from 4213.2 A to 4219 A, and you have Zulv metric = 4235.53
